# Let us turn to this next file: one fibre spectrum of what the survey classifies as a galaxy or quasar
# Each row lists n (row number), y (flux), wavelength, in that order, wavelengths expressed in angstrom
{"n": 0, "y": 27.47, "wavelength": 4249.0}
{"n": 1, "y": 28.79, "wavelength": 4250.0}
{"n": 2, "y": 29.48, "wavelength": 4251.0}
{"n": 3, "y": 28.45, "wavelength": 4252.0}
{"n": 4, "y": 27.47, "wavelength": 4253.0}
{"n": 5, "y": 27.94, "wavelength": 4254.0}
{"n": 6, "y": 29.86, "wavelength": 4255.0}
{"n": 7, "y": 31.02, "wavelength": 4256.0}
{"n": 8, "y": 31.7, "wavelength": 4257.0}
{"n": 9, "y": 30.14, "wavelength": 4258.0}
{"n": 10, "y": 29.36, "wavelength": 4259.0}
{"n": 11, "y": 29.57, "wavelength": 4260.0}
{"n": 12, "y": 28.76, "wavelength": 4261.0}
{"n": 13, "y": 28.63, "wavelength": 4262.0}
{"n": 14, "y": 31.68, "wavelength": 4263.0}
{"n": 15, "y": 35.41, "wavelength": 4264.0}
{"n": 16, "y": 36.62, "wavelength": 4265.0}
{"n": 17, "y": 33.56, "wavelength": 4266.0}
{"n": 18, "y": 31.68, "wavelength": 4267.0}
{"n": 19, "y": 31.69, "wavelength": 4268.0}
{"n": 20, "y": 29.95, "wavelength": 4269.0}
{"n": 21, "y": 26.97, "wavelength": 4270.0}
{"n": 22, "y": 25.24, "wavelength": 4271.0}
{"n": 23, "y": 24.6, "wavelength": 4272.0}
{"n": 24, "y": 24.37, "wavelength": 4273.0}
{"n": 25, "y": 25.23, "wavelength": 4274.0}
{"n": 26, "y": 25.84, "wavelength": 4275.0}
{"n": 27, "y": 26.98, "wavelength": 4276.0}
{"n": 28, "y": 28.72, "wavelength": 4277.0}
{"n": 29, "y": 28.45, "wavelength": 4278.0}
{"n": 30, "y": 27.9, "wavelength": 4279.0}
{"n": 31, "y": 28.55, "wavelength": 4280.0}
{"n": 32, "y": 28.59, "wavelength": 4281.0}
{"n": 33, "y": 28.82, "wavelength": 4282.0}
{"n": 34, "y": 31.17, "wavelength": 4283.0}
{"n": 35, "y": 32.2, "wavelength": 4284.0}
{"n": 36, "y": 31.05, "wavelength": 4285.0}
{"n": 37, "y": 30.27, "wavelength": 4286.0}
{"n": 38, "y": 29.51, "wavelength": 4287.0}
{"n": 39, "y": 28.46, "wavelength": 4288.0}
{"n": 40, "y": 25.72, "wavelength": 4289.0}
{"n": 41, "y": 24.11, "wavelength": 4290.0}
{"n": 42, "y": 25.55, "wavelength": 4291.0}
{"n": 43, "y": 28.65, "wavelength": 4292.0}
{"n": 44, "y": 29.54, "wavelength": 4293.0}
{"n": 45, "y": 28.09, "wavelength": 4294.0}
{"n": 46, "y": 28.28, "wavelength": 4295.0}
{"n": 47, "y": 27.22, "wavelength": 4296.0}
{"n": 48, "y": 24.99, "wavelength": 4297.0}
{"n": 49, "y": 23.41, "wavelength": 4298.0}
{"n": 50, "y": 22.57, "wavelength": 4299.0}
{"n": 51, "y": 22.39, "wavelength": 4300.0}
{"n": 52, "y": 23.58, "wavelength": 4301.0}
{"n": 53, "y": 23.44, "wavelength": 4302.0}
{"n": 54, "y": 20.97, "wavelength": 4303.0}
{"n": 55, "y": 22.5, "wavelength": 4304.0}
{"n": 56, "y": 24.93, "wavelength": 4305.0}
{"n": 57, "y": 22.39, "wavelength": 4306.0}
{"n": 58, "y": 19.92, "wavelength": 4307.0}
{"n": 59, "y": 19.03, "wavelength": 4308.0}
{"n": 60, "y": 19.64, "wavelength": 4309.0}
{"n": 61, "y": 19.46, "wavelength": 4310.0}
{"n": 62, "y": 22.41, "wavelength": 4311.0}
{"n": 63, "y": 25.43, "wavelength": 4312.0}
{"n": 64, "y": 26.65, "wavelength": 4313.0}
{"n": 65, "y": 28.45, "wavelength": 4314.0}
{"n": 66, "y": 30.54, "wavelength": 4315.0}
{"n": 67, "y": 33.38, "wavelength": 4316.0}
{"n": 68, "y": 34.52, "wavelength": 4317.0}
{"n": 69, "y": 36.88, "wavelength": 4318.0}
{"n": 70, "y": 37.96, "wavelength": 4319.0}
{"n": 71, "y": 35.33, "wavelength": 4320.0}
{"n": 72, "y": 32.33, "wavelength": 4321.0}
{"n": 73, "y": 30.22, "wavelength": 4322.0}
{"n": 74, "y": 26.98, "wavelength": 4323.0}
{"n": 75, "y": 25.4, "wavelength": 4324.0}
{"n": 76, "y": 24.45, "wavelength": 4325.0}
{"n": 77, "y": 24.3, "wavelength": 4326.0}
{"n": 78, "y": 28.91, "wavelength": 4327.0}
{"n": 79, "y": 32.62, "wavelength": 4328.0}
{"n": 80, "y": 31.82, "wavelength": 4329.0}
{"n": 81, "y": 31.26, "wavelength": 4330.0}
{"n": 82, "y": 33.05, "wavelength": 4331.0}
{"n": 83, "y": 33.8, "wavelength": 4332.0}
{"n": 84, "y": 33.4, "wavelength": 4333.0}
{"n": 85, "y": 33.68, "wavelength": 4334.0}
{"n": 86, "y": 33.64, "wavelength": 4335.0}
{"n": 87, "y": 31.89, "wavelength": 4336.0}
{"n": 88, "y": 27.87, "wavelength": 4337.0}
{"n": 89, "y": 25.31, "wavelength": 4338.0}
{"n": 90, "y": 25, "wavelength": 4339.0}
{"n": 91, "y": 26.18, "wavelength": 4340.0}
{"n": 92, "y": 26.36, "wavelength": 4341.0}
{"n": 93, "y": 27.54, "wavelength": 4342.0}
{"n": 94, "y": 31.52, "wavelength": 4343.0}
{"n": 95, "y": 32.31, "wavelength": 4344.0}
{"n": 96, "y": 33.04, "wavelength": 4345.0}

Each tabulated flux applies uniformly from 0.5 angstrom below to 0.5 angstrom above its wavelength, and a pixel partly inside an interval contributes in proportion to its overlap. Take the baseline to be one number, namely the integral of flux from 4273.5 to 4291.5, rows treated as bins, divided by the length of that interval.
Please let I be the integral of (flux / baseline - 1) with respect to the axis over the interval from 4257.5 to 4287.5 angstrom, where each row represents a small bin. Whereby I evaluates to 1.3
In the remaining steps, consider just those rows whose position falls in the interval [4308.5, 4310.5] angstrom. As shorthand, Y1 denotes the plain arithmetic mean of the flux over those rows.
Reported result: 20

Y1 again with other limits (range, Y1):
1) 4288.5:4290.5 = 25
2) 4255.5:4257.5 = 31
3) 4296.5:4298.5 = 24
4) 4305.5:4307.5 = 21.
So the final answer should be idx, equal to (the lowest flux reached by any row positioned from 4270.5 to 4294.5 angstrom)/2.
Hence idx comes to 12.1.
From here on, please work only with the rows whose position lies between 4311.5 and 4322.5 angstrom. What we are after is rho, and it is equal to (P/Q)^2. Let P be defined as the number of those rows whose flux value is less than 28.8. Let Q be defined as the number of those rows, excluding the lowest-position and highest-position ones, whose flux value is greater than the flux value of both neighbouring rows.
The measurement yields 9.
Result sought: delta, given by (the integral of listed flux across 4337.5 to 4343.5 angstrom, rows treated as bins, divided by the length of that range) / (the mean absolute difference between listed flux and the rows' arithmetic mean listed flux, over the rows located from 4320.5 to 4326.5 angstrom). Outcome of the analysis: 10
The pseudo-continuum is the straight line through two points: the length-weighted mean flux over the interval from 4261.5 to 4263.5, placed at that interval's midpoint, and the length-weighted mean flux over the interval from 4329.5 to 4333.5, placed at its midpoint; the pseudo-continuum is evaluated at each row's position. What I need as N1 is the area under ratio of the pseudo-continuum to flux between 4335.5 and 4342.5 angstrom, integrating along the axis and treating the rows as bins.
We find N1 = 8.6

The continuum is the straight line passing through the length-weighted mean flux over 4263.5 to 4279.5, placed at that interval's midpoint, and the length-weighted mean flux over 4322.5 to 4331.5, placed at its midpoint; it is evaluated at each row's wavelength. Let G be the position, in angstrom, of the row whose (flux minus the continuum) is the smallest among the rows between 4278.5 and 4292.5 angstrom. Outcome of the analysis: 4290.0 angstrom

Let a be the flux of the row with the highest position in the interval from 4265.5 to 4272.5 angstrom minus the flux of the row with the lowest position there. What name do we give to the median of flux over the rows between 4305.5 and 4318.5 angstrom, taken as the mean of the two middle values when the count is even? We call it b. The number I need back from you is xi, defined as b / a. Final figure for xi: -3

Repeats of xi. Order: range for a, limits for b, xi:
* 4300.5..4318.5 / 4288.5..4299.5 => 2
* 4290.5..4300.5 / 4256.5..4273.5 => -9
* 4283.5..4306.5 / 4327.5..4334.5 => -3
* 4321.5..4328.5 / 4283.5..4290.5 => 12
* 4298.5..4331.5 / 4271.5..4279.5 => 3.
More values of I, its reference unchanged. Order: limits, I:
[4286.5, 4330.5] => -2.0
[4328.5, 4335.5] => 1.2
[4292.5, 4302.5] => -1.0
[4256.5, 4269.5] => 1.5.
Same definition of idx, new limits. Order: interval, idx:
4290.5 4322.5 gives 9.5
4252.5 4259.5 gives 13.7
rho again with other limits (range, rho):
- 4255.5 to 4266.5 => 0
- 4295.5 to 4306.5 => 30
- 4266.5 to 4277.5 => 64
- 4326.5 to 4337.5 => 0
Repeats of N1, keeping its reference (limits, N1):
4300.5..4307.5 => 9.9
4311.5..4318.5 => 7.4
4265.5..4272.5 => 7.4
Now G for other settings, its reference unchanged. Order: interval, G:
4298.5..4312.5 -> 4308.0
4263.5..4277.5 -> 4273.0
